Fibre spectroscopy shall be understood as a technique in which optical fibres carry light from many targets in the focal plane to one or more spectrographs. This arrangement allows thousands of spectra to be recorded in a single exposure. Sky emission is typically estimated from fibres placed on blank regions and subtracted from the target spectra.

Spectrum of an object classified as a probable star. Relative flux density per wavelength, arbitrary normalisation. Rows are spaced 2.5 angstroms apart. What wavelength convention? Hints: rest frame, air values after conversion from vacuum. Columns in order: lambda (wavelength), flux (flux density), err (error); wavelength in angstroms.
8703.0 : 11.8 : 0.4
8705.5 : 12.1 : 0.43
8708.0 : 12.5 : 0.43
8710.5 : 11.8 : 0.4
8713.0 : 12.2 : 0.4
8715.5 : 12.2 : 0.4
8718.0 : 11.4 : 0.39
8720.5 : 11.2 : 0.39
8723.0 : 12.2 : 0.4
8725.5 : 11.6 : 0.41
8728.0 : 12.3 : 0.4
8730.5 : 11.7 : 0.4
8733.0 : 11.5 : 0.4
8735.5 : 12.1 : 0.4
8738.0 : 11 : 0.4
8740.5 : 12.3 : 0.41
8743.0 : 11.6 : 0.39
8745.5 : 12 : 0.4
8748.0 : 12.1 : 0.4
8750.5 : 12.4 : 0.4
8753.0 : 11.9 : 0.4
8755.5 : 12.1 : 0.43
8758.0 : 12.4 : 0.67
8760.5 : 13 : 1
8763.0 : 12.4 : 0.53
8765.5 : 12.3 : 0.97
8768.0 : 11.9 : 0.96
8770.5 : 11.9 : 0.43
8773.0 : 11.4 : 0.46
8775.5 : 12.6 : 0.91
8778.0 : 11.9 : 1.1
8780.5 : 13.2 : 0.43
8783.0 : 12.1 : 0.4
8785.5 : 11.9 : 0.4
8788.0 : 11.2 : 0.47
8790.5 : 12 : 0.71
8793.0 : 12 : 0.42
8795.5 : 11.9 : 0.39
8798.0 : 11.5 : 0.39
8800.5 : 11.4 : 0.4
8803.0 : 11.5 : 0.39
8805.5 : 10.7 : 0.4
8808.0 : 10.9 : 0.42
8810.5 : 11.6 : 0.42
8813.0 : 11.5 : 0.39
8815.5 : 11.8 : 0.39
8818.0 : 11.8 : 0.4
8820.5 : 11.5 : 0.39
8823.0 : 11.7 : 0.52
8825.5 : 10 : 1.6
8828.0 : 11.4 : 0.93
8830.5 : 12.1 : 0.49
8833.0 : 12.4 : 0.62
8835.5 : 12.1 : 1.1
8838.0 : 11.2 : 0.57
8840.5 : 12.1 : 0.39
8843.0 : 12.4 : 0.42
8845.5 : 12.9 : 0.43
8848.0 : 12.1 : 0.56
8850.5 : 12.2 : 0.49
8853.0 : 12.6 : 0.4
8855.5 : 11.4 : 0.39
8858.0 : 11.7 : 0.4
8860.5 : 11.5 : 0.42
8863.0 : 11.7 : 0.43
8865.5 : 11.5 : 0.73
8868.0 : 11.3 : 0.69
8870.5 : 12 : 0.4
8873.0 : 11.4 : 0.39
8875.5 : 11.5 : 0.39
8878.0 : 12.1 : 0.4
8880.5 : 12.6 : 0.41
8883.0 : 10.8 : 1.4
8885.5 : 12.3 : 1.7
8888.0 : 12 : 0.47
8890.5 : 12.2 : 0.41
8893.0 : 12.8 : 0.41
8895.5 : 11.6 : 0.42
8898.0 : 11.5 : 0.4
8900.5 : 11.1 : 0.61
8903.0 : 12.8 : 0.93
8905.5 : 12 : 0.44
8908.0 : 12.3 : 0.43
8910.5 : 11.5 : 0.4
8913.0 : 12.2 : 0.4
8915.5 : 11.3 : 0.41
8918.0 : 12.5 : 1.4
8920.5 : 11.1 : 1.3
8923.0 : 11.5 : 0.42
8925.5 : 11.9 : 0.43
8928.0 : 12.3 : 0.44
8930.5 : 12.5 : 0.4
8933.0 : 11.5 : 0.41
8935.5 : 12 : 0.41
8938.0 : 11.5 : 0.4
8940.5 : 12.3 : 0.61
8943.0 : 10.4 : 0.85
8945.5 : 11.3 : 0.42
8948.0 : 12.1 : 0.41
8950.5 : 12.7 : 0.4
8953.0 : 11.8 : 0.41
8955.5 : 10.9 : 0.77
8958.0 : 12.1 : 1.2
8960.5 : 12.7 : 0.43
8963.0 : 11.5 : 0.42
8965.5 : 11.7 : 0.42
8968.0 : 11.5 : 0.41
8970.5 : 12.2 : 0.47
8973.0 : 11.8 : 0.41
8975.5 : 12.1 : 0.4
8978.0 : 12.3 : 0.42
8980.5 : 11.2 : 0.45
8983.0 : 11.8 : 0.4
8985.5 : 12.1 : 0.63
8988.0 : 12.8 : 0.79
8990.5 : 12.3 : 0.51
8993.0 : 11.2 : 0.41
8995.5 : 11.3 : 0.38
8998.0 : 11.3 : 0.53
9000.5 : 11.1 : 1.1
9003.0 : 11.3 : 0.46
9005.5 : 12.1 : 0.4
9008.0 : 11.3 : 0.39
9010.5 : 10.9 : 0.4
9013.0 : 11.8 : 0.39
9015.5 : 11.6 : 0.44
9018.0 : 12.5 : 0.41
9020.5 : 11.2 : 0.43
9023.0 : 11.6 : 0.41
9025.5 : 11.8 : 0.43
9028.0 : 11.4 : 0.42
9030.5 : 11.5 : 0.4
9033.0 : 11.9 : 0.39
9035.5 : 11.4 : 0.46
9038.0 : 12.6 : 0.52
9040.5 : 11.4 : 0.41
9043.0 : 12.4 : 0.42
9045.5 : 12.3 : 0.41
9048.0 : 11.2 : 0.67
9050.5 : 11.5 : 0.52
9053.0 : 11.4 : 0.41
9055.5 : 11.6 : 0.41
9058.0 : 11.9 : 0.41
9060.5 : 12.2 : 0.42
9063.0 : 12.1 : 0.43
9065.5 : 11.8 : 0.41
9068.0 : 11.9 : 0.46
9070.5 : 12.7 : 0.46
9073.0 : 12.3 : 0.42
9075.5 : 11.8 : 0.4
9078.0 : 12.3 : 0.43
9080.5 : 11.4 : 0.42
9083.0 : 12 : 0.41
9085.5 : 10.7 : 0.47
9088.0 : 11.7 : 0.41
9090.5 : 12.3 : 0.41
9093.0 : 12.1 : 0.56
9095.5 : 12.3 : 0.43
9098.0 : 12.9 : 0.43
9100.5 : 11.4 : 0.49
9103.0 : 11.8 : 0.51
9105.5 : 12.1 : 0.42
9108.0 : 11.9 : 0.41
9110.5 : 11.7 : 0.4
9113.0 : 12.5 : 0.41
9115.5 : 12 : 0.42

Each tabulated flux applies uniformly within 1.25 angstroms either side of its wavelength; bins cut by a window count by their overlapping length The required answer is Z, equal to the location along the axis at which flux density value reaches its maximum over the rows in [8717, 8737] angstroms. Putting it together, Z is 8728.0 angstroms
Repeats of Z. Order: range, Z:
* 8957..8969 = 8960.5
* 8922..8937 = 8930.5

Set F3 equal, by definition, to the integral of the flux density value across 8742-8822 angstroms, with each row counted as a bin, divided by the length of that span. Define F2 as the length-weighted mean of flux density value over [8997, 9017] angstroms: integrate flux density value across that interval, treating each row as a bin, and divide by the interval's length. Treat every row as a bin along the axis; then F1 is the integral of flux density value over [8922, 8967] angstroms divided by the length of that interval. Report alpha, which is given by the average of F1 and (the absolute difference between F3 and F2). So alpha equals 6.13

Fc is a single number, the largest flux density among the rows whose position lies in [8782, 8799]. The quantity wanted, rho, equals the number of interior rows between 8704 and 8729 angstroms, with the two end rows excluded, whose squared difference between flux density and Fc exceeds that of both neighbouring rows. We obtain 3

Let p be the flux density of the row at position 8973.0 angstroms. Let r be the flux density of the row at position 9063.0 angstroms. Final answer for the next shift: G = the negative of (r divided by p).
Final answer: -1.03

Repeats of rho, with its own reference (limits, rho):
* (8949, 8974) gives 2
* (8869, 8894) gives 2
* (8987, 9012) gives 2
